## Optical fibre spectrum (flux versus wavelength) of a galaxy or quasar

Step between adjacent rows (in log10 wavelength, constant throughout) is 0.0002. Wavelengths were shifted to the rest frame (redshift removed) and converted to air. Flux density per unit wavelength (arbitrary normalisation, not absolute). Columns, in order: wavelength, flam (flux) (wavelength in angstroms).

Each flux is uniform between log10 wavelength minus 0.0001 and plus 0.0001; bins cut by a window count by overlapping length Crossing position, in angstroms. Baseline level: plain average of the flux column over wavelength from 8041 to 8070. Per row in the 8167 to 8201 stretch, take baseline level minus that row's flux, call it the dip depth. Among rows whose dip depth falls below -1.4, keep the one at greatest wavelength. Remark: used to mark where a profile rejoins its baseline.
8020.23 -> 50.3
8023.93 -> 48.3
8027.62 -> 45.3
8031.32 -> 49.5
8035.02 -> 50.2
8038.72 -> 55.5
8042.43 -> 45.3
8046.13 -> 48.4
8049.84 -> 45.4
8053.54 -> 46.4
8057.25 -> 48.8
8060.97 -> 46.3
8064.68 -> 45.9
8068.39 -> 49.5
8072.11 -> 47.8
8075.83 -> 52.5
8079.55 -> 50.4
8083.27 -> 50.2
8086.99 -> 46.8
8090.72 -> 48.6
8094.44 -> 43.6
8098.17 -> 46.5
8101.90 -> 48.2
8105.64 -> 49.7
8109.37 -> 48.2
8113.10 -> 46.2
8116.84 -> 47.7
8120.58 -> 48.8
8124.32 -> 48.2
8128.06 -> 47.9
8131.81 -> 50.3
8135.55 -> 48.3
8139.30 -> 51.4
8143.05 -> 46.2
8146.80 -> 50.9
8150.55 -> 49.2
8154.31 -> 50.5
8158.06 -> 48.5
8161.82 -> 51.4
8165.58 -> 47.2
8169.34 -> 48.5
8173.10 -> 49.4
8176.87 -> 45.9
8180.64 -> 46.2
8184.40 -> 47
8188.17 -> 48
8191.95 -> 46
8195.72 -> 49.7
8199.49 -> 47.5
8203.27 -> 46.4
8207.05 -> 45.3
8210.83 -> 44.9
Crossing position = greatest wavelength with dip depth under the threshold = 8195.72 angstroms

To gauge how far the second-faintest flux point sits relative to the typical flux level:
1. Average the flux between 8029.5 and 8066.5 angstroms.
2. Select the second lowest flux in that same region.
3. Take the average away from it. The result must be -2.8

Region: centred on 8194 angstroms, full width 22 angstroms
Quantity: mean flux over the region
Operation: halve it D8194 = 23.7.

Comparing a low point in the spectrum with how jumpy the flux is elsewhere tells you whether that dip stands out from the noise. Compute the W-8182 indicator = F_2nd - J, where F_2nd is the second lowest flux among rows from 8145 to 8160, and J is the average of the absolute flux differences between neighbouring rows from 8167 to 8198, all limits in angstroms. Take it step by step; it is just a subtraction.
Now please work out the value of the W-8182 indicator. 47.5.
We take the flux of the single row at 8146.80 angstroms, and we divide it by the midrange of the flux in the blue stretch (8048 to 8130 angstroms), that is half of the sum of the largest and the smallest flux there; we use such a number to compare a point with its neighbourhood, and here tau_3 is 1.06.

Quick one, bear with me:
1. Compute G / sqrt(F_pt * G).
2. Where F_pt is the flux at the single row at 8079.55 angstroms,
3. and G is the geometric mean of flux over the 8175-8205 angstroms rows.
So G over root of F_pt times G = 0.97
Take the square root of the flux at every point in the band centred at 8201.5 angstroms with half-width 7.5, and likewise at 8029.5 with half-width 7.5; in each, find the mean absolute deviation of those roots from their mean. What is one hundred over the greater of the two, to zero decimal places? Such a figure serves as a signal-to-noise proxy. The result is 908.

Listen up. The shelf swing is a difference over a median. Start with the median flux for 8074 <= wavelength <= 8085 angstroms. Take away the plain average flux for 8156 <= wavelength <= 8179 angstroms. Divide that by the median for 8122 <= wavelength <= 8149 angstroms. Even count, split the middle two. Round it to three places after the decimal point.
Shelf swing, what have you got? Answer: 0.040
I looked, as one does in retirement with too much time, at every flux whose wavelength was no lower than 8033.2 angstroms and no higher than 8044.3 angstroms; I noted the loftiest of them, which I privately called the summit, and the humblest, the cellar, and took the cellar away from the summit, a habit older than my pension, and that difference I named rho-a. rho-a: 10.2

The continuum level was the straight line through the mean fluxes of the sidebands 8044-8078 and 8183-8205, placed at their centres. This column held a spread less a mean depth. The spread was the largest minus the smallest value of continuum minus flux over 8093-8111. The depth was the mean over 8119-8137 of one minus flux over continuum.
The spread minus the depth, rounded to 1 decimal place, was 6.2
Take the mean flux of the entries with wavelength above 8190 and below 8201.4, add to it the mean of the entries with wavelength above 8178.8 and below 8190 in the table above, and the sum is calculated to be 94.8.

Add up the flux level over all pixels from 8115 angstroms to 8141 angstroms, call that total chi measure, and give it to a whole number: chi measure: 343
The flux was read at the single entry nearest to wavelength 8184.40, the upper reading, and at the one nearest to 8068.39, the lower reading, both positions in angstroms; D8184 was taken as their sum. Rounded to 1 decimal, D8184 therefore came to 96.5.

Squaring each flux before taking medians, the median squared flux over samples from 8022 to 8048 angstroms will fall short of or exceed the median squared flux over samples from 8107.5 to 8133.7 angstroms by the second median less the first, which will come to -19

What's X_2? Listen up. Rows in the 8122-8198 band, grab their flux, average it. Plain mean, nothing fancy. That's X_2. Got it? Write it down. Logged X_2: 48.5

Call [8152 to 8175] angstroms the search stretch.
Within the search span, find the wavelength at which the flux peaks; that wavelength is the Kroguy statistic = 8161.82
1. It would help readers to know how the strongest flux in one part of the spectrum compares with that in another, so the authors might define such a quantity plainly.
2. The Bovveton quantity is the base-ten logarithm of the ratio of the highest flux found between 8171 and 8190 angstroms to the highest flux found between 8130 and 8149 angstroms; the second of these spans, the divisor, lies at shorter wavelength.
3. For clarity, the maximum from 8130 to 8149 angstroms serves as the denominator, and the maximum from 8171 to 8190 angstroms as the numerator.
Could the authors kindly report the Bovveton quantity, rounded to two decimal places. -0.02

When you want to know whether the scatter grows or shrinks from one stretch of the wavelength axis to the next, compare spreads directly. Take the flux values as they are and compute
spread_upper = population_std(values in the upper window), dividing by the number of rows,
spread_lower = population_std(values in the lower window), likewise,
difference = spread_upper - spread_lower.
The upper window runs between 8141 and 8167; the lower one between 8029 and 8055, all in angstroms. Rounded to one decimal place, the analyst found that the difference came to -1.5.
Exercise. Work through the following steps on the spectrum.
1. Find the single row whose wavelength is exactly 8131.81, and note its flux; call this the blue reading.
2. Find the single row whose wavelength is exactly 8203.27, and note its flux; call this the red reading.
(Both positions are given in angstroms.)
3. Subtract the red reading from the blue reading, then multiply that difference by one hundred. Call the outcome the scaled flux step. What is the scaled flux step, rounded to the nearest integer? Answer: 390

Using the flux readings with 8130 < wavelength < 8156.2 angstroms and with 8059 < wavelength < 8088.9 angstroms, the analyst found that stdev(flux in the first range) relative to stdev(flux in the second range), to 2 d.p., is 0.77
